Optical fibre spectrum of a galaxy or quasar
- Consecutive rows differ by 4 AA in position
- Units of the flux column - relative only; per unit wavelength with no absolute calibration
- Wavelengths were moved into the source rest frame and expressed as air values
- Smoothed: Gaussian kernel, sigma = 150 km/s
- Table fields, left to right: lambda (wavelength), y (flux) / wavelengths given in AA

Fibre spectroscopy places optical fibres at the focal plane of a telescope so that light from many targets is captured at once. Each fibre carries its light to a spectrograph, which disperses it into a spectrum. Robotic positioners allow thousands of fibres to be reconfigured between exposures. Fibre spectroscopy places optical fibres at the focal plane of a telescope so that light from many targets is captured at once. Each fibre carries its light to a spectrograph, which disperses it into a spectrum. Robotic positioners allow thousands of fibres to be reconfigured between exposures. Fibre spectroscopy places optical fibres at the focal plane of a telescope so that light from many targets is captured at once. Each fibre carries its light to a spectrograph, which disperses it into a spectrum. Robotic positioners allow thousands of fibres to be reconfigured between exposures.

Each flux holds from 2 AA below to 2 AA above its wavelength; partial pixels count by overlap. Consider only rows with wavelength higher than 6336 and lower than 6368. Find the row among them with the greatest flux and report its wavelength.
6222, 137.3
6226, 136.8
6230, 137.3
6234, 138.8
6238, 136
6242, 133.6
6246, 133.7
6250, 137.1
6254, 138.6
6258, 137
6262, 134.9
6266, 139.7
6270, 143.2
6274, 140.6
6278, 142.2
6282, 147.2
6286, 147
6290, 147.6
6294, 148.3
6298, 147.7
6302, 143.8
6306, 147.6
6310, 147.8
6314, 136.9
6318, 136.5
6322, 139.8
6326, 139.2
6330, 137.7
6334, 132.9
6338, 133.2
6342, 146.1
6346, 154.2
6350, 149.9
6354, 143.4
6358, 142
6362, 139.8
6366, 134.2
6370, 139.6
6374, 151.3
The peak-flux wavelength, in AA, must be 6346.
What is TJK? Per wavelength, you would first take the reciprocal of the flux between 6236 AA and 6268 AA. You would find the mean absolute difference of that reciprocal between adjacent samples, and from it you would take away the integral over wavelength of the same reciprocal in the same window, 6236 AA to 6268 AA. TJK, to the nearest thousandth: -0.235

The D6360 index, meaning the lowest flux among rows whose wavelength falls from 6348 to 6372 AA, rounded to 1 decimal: 134.2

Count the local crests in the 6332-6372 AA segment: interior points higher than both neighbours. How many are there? 1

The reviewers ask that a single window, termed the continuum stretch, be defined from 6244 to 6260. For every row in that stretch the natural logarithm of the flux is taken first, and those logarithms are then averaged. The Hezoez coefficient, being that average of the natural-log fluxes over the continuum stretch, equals 4.92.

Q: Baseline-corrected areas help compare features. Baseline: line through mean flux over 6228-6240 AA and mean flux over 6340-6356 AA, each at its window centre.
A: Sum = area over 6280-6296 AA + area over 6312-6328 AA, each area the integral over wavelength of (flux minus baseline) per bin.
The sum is -43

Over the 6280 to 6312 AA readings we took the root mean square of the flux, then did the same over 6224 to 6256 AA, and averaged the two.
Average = 142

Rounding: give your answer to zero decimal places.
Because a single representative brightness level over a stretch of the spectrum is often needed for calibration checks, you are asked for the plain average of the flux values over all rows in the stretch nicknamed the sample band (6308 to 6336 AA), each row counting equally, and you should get 139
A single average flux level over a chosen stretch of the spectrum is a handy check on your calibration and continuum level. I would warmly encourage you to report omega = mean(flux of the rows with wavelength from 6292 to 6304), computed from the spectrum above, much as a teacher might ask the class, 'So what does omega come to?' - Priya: 147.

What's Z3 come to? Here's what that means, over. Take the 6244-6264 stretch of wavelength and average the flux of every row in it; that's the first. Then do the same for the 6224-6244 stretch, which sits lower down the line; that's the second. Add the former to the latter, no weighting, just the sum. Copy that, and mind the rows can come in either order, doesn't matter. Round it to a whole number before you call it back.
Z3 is 273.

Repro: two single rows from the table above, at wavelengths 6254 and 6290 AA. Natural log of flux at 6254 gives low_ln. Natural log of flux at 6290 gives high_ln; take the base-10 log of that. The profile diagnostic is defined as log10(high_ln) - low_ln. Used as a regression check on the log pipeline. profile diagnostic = -4.233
